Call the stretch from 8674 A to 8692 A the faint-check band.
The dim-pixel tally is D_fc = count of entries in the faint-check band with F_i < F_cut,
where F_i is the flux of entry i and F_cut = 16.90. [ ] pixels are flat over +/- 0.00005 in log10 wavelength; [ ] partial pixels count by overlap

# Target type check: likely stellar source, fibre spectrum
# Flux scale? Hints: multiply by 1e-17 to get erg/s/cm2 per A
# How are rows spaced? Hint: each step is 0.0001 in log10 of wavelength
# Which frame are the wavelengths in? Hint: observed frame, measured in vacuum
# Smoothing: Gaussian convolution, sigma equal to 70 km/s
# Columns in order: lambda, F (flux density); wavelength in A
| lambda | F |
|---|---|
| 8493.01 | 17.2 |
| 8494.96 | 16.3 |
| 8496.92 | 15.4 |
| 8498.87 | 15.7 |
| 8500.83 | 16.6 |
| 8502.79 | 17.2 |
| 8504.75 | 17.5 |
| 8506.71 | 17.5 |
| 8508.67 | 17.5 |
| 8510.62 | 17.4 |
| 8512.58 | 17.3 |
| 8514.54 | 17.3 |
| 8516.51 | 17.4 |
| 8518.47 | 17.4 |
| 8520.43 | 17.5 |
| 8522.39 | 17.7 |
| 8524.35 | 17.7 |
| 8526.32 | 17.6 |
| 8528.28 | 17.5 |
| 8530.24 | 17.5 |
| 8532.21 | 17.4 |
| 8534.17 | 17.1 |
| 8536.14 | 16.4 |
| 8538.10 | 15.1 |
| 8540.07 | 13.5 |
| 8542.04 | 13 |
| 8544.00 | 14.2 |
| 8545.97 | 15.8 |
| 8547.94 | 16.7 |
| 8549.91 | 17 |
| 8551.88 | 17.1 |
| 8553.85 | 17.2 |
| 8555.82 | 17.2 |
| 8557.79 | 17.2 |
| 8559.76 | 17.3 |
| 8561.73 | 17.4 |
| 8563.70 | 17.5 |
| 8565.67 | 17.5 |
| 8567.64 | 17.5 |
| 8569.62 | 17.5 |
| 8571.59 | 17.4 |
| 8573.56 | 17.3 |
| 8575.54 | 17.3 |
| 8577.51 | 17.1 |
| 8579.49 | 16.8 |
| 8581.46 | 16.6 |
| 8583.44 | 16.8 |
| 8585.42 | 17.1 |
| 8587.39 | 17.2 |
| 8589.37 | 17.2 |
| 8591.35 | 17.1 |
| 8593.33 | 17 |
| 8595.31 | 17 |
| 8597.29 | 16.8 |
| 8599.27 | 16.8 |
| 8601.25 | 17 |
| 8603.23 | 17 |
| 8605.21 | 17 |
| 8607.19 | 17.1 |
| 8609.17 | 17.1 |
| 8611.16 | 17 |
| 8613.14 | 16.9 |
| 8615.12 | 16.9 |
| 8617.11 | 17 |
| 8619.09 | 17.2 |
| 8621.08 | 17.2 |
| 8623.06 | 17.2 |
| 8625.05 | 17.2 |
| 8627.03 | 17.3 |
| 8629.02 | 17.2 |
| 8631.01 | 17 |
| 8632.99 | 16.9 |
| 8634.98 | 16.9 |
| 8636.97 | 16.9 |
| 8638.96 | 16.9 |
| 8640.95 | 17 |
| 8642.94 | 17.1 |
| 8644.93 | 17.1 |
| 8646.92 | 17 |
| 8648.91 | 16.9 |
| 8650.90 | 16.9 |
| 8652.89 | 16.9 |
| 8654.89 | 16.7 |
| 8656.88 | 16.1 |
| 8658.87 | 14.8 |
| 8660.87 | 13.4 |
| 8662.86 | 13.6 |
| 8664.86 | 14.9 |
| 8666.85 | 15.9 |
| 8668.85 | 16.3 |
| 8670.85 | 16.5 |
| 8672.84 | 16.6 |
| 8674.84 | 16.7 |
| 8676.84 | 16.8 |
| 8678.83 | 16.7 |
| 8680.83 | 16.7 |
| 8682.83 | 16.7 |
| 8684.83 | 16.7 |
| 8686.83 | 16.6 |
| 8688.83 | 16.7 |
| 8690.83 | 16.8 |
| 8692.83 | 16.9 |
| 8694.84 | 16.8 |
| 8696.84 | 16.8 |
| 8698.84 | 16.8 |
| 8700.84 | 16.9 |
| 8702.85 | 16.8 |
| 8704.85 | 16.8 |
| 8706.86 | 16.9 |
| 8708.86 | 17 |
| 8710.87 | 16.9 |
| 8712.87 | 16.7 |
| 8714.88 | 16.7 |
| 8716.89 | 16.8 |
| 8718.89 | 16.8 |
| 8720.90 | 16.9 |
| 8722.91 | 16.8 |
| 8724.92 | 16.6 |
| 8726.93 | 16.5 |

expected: 9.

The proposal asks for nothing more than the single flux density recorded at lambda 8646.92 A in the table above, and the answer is 17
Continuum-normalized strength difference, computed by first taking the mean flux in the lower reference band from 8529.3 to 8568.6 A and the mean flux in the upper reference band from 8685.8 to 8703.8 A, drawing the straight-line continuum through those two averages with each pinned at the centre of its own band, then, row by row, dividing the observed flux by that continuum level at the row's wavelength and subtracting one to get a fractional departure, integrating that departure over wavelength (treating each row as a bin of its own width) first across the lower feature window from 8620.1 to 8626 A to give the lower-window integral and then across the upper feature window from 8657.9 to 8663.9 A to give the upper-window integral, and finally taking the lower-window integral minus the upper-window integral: 1.20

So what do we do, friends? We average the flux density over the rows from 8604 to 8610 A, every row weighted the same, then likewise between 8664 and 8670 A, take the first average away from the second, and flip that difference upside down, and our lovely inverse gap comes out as -0.7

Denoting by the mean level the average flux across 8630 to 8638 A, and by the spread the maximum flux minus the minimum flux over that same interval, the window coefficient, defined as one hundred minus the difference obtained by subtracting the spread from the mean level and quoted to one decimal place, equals 83.2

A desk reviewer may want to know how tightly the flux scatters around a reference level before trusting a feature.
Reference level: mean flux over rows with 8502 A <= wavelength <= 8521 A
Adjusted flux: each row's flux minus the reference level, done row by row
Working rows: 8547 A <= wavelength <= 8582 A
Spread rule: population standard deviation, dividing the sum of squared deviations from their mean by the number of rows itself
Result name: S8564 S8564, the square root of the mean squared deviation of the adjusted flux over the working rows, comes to 0.3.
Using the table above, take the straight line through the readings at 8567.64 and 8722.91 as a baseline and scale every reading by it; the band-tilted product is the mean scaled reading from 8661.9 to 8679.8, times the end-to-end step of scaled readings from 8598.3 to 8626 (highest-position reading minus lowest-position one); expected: 0.028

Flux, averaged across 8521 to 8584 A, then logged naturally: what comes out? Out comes 2.82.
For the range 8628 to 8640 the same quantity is 2.83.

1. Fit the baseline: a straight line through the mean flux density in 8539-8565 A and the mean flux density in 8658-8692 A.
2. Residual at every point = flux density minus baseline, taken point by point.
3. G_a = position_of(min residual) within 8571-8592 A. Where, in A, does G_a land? 8581.46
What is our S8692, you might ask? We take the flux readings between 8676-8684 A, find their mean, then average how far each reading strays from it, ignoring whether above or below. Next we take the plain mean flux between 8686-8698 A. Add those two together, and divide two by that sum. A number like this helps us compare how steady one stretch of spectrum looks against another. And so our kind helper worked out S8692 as 0.1190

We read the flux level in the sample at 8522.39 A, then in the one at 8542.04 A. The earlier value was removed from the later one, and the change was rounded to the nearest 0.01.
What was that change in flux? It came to -4.70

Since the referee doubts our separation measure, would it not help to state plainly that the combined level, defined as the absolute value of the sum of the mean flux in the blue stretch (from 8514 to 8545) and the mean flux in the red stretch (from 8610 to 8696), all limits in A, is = 33.1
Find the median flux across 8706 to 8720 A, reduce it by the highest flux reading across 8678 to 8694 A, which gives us -0.10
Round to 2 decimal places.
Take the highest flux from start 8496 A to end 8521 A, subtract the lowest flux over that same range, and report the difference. 2.10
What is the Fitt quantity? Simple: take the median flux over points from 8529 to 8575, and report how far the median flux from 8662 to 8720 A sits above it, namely -0.50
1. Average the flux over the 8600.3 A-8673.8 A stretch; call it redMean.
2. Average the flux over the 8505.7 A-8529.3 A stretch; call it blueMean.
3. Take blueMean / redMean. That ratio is 1.05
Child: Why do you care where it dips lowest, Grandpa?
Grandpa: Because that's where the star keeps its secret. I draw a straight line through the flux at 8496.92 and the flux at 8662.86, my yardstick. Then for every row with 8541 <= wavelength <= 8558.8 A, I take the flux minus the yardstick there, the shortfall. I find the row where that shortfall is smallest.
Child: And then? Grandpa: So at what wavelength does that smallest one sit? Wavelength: 8542.04 A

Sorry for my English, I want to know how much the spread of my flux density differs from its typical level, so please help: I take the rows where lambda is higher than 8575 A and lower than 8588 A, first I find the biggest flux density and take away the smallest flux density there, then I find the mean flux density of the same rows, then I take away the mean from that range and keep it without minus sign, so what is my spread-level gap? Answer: 16.3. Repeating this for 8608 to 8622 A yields 16.7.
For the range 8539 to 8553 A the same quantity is 11.2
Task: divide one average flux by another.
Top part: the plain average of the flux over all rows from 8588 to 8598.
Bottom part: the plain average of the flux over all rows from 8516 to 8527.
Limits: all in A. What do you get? 0.97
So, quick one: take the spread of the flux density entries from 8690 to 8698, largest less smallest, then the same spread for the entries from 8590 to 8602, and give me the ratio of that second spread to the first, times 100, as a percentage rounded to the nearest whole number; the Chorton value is 300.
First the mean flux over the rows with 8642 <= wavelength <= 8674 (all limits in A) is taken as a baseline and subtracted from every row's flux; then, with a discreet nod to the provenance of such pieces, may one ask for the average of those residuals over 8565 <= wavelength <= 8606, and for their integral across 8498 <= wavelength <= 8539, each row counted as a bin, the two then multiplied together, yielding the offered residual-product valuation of 48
